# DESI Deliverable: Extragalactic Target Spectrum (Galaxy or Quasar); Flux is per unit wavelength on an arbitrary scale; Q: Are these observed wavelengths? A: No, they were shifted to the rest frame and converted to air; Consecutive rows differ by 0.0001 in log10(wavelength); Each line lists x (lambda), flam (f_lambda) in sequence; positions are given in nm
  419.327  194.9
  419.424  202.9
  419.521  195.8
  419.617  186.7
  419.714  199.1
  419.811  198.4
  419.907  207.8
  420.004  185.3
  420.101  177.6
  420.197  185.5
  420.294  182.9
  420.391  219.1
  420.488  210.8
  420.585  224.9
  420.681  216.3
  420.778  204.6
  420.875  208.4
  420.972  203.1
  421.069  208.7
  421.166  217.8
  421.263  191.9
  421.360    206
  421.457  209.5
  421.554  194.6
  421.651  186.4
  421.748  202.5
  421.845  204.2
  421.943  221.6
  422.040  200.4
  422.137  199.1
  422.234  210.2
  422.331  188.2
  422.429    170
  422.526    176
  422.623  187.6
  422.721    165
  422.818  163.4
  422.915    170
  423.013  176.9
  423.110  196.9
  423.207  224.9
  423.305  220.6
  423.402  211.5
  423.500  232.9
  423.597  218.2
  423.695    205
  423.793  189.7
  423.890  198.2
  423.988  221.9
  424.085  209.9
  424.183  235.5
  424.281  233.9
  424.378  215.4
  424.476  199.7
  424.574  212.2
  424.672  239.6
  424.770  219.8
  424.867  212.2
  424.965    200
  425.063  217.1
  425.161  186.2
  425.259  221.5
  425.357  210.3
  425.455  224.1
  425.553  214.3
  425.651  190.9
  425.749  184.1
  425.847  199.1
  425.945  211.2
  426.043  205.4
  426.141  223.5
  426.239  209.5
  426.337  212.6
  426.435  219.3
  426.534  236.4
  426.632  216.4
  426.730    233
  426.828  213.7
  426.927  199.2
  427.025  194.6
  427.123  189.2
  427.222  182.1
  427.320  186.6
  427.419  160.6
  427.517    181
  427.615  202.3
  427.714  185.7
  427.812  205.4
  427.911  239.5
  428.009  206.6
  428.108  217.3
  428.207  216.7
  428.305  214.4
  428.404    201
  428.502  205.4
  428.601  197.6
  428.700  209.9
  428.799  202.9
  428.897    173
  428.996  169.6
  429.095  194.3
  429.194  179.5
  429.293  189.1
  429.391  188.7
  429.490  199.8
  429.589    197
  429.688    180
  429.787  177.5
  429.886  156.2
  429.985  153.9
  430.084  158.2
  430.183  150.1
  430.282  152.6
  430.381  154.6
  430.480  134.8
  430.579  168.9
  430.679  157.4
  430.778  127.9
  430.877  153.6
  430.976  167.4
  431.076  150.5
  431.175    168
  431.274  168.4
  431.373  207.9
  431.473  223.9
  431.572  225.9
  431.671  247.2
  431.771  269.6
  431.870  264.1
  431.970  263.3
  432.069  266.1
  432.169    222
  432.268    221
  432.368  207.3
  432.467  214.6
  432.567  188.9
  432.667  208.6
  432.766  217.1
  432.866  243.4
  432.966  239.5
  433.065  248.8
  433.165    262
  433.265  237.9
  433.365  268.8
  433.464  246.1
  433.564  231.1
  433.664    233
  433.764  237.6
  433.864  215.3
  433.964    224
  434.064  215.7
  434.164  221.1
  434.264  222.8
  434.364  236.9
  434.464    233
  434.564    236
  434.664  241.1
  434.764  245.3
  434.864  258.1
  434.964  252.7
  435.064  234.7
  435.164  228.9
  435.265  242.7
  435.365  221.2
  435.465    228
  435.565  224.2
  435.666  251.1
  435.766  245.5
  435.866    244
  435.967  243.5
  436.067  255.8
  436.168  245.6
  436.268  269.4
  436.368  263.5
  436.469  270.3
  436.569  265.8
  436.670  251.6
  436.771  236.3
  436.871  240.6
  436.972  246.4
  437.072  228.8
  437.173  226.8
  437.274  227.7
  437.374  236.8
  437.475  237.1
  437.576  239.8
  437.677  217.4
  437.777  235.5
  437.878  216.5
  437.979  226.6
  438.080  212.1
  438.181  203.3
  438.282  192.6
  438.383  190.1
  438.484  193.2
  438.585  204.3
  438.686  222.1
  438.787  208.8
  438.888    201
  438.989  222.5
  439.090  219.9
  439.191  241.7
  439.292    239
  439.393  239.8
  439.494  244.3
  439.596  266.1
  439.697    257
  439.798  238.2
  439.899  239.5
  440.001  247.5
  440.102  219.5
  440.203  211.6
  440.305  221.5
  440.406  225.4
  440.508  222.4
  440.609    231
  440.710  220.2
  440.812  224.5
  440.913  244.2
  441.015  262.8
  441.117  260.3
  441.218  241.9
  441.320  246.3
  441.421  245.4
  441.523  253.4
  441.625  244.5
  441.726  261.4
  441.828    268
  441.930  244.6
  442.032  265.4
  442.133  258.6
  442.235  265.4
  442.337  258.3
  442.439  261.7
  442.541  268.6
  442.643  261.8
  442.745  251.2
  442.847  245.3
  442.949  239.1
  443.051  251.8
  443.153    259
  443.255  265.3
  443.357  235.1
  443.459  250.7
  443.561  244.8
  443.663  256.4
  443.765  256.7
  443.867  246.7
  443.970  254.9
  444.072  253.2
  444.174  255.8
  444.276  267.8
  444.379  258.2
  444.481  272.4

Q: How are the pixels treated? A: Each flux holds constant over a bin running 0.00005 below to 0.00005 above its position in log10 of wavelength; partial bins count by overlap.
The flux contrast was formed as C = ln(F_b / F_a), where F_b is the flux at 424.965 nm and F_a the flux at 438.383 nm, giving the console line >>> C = 0.1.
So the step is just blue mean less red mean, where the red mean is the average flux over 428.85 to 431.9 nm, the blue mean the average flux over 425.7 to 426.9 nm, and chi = 33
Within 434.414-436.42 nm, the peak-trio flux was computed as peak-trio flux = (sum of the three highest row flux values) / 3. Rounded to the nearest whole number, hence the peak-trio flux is 264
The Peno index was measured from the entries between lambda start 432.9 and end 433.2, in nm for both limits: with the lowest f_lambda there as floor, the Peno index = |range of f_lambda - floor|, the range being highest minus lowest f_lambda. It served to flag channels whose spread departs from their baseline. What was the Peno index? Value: 217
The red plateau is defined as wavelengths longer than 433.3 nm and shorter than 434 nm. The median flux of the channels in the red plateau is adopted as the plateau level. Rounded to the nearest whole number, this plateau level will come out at 233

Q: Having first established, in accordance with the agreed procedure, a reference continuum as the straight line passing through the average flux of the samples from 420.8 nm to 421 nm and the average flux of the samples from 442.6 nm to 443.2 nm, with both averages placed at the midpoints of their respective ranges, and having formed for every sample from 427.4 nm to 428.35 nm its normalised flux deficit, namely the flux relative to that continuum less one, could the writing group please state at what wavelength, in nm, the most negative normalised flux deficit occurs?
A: 427.419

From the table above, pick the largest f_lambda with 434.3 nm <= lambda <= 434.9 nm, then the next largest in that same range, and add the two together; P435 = 503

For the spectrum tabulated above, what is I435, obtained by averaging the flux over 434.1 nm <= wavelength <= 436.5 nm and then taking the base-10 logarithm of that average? 2.38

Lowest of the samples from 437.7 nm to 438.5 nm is 190.1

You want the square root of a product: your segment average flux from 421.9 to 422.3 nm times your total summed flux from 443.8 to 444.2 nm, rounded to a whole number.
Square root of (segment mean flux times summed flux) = 458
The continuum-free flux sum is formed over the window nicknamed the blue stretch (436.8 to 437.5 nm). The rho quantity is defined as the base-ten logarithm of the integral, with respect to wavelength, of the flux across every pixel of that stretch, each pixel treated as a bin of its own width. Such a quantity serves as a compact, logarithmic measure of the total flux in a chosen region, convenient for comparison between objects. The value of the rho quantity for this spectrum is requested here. 2.22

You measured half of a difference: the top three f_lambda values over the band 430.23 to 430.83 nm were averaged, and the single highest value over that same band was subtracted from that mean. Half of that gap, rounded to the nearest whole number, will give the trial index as -4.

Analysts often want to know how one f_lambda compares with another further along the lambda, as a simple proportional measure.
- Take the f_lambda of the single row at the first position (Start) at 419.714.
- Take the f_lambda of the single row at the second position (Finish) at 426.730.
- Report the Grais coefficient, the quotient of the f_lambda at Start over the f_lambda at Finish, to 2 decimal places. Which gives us 0.85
